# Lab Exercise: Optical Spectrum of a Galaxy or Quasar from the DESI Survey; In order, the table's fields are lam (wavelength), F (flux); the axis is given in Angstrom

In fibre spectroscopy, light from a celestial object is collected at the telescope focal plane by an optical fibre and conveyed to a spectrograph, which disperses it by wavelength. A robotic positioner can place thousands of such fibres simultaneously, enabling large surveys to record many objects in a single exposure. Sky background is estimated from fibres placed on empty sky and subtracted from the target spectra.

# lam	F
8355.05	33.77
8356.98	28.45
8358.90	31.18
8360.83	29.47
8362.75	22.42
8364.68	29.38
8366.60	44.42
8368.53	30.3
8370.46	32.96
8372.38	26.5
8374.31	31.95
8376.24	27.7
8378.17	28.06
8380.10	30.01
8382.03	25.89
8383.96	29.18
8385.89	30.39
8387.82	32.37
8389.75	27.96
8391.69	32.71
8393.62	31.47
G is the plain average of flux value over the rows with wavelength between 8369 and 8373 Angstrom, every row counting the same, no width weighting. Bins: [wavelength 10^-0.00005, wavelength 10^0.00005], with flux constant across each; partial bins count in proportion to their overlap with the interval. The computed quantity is 29.7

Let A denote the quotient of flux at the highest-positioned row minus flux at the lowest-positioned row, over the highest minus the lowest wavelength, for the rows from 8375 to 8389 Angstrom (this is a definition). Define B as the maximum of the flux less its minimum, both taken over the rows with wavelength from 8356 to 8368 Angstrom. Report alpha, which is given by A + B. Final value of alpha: 22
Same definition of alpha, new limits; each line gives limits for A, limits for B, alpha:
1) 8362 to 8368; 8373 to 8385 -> 12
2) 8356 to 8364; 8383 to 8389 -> 2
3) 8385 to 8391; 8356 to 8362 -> 2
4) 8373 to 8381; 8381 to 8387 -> 4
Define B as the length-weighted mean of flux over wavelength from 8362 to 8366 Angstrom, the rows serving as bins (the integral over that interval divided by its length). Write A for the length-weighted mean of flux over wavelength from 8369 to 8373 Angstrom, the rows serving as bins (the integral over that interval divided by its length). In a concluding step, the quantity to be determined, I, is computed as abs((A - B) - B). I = 25.4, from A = 30.1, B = 27.8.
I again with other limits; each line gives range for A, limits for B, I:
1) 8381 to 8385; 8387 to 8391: 32.8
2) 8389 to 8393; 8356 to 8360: 29.0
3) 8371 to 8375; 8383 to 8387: 30.3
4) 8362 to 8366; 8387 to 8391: 32.6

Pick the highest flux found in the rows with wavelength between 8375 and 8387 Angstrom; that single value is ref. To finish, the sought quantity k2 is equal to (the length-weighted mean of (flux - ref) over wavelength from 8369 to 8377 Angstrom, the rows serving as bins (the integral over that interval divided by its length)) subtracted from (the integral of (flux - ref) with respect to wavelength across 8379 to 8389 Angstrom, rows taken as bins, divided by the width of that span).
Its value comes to -0.3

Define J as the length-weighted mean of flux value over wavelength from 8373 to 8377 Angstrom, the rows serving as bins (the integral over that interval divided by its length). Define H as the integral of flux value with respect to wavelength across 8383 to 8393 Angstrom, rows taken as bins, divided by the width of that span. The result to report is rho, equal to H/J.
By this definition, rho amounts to 1.03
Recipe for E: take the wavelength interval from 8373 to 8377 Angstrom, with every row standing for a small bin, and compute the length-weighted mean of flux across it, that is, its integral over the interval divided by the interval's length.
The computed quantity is 29.6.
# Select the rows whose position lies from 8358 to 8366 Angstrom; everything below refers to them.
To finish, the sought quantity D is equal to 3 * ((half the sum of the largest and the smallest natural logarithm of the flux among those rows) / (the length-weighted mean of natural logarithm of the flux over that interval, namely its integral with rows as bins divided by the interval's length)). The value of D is 2.93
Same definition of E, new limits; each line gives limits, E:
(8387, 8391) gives 30.2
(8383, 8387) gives 29.9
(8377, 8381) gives 28.9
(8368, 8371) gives 31.6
